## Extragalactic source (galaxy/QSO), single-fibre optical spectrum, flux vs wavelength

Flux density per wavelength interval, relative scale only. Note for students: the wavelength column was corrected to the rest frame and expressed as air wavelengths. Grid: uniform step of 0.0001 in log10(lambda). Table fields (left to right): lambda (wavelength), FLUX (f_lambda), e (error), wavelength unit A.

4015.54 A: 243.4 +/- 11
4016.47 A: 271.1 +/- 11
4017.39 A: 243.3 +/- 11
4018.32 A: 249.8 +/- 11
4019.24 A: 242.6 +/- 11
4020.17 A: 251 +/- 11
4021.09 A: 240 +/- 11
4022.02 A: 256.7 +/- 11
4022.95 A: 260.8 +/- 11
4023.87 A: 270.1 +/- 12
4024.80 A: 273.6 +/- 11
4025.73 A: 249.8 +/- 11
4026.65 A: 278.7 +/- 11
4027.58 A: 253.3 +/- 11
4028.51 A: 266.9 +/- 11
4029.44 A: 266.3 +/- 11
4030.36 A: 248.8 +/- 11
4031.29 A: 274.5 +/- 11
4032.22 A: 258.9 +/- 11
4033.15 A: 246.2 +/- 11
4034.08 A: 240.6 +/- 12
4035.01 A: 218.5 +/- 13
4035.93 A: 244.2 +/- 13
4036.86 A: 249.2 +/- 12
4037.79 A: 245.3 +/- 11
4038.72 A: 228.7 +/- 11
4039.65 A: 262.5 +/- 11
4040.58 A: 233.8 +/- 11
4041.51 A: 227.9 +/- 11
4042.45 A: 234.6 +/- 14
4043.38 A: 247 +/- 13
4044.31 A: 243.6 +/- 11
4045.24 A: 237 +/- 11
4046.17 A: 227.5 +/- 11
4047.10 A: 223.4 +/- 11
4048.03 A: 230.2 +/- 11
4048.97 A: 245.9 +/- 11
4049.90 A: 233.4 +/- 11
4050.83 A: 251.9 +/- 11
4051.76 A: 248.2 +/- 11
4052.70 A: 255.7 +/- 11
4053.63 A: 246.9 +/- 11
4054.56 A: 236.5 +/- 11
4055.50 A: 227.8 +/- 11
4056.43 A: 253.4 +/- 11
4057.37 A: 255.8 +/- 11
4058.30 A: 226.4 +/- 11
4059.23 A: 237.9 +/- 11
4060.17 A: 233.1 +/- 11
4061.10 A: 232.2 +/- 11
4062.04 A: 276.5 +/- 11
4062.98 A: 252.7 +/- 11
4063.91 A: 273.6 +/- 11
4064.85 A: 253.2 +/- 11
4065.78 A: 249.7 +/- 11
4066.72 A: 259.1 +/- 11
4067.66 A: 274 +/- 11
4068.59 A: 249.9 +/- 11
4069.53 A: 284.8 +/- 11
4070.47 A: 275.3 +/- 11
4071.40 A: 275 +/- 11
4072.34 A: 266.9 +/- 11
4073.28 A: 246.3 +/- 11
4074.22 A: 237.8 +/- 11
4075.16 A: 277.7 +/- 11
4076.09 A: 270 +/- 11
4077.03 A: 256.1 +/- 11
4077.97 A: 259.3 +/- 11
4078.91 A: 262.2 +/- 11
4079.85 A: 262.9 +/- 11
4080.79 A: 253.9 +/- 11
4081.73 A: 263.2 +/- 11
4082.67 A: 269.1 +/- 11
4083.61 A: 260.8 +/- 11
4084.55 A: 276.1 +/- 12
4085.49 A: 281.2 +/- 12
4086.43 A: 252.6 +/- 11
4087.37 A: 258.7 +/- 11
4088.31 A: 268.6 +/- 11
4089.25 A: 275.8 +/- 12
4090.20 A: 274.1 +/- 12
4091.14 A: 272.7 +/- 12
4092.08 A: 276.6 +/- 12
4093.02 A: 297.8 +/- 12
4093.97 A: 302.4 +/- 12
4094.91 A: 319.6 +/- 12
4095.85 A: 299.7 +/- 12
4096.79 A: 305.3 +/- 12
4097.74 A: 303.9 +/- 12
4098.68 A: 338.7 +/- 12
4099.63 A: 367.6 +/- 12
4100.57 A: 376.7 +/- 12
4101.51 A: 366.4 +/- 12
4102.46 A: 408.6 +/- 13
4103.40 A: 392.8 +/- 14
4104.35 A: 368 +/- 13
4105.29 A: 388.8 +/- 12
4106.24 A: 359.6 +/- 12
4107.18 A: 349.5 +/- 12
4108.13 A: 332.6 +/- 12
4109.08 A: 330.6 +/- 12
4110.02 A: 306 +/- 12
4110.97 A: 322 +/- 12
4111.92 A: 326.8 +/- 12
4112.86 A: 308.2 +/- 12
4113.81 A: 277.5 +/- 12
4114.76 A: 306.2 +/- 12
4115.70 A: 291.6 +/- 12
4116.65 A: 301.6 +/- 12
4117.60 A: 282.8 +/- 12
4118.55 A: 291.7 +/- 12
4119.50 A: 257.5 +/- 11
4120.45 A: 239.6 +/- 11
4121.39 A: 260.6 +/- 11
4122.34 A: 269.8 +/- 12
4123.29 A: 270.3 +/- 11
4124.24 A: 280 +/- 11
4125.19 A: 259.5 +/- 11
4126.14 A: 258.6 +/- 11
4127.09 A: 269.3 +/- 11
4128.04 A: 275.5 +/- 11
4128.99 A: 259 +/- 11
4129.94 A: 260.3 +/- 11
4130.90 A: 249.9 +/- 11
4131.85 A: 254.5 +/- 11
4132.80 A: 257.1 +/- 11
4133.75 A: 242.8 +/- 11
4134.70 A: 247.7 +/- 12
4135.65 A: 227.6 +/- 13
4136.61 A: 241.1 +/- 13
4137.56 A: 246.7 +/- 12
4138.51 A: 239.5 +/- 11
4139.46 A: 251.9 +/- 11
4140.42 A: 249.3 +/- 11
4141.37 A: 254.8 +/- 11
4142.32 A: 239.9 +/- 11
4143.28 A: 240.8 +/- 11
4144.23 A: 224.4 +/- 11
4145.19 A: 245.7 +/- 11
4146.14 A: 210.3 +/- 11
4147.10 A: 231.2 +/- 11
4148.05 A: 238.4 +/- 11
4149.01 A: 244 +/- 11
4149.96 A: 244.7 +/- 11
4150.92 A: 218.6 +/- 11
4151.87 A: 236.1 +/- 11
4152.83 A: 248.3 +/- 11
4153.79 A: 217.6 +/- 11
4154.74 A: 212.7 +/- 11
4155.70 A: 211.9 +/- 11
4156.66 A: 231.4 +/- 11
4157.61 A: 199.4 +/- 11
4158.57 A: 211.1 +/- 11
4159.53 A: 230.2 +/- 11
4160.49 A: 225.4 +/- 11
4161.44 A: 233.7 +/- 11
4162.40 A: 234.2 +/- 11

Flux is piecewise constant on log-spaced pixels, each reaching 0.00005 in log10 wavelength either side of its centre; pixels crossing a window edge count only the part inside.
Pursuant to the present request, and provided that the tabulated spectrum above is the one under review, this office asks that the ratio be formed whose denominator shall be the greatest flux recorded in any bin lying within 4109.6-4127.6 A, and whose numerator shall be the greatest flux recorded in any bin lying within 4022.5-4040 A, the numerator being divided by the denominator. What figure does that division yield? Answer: 0.85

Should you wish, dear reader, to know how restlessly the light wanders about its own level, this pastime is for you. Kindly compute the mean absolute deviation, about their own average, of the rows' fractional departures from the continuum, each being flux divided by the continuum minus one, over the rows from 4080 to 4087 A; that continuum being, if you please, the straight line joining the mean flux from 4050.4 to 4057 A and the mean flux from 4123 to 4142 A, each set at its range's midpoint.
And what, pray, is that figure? 0.03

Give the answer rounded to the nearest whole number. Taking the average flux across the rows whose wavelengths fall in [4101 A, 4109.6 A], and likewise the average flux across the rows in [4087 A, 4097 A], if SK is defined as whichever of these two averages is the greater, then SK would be 366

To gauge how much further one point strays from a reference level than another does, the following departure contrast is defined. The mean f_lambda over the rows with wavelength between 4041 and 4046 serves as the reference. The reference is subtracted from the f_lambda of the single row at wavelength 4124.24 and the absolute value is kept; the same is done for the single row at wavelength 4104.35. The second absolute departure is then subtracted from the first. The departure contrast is -88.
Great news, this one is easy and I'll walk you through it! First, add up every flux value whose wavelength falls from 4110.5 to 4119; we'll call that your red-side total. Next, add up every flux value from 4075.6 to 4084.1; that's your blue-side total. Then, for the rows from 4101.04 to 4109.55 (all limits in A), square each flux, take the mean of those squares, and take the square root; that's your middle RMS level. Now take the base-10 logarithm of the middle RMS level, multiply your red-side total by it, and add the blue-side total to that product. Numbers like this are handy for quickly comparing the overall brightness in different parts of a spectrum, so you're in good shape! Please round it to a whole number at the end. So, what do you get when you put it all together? 9304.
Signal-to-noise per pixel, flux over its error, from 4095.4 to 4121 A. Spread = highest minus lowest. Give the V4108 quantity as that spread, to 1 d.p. 10.6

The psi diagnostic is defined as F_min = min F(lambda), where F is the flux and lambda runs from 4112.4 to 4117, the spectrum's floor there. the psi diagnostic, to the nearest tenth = 277.5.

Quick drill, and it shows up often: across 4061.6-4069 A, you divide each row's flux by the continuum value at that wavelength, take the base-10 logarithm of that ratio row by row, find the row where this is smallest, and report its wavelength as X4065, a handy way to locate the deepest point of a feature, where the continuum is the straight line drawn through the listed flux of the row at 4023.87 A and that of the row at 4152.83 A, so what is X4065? 4065.78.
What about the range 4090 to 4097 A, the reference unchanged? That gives 4091.14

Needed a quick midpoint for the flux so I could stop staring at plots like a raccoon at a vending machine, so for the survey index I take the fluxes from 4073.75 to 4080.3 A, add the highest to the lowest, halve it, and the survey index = 258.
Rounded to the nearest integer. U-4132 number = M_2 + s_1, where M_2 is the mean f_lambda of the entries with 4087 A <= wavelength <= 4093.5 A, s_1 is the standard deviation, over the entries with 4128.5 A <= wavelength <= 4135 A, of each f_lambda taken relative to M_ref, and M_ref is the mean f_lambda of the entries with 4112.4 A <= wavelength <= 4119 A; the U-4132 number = 281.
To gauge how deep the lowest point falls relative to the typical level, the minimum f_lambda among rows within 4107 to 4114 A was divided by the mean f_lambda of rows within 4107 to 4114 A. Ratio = 0.869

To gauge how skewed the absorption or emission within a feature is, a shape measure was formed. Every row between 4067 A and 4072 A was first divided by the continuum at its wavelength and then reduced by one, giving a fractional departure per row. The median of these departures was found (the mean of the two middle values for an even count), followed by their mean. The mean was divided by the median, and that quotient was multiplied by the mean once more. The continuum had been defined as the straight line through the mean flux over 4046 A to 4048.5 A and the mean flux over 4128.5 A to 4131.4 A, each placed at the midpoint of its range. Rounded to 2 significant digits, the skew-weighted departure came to 0.14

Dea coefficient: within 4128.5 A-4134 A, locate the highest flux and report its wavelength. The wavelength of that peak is 4129.94 A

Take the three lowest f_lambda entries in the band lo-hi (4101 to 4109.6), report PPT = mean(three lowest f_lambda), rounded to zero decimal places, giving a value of 338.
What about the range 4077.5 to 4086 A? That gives 258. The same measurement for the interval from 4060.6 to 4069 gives 244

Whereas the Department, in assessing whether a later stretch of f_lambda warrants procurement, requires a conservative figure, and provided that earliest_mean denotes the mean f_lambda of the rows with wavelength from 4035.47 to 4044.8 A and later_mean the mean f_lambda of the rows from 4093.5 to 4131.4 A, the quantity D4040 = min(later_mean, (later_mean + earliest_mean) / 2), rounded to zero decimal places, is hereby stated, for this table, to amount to 275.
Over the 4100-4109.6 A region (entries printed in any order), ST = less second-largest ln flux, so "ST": -5.97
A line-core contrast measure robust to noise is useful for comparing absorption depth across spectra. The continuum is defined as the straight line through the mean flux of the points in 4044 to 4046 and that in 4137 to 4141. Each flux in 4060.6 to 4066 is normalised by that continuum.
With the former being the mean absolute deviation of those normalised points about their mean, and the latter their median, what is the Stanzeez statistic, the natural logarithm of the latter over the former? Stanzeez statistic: 3.0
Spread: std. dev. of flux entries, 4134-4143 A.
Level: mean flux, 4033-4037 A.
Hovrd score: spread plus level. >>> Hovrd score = 247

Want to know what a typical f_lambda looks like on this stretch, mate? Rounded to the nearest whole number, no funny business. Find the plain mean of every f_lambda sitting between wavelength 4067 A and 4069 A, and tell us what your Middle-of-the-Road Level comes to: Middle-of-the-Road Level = 262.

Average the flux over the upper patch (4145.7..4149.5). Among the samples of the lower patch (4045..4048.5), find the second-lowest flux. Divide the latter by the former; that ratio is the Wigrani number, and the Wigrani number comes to 0.98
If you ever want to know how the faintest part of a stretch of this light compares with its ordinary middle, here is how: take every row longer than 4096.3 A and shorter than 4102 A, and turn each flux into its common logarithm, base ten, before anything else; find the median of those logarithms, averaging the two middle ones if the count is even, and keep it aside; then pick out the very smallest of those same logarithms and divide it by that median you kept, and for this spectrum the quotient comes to 0.975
